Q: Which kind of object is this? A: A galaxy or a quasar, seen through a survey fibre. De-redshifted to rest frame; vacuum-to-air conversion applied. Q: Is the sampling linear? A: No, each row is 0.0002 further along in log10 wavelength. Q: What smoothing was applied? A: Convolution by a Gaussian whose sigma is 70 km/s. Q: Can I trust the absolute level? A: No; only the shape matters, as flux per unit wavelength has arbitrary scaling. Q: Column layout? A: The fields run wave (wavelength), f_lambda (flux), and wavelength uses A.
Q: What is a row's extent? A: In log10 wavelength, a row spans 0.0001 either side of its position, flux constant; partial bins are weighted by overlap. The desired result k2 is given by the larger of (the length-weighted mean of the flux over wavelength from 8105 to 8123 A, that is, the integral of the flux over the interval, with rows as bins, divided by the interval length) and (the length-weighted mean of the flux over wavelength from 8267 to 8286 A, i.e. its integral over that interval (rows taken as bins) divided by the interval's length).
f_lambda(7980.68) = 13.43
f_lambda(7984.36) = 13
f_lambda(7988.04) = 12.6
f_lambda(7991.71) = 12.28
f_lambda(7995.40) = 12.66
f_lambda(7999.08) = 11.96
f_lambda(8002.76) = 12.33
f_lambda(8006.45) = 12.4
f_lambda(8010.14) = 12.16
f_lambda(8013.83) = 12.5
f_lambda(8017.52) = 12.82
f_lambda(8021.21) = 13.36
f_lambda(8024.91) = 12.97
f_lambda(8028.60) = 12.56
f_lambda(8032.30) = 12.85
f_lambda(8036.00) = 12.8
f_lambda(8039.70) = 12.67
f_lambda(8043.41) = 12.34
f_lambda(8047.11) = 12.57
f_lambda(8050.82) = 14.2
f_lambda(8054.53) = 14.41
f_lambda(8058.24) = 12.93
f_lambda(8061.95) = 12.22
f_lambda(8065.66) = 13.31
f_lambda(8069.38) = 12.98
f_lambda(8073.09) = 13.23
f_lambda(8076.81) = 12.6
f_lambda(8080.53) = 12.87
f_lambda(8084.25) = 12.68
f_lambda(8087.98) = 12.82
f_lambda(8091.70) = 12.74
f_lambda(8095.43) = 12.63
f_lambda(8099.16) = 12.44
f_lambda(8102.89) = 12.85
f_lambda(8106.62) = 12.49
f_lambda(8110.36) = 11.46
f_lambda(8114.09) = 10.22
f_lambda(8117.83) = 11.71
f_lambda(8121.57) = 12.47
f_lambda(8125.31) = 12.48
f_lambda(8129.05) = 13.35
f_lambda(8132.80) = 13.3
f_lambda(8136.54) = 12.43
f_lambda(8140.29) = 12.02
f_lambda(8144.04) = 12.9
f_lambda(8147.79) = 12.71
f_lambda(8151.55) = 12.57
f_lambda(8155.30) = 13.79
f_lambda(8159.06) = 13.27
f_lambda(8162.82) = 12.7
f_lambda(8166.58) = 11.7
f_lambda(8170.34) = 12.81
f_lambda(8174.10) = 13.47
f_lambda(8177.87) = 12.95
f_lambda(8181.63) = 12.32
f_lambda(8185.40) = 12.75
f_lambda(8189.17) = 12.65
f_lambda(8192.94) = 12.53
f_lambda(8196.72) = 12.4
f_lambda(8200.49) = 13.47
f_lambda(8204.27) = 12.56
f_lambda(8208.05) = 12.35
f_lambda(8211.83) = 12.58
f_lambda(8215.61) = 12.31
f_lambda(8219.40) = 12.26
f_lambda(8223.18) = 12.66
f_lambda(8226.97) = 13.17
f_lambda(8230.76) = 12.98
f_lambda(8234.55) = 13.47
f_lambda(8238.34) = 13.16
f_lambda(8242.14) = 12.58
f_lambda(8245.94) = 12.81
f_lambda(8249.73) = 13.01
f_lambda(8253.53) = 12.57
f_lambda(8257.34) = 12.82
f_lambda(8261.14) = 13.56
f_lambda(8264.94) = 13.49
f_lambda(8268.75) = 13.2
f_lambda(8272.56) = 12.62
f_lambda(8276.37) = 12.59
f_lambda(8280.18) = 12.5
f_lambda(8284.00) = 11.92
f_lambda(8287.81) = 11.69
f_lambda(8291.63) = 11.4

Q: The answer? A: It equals 12.6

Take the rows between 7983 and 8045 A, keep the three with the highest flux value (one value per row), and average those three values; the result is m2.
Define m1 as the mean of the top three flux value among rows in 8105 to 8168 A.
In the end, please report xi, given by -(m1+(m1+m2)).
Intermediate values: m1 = 13.5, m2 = 13.1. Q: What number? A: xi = -40.1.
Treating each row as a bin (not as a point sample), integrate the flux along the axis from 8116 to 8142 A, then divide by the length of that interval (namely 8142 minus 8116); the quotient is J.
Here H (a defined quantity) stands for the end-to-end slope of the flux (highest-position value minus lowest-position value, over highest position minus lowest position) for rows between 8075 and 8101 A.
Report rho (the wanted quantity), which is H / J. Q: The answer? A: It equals -0.0006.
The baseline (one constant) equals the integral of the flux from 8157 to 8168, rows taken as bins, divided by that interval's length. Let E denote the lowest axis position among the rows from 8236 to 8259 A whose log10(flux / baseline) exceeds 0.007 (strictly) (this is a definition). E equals 8238.34 A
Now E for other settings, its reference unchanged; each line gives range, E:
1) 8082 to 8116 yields 8087.98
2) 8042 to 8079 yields 8050.82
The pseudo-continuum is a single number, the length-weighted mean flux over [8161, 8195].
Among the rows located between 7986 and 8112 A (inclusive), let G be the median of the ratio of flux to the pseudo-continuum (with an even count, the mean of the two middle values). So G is 1.00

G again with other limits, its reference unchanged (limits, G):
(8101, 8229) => 0.99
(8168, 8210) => 1.00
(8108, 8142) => 0.98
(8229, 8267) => 1.03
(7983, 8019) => 0.98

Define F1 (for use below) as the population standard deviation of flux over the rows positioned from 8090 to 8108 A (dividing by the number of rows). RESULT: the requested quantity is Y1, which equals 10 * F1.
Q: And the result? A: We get 1.5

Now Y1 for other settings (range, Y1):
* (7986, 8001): 2.8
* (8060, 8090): 3.3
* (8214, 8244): 4.1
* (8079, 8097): 0.9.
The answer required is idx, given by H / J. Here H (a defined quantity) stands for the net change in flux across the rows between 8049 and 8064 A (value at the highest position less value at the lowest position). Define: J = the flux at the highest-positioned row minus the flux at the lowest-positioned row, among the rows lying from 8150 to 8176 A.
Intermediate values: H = -1.98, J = 0.90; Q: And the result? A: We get -2.2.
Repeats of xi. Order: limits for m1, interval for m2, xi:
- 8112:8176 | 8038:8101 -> -41.0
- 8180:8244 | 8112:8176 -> -40.3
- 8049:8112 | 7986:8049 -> -41.0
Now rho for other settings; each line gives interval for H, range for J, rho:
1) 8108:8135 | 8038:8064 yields 0.0063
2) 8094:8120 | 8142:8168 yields -0.0032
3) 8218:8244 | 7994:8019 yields 0.0011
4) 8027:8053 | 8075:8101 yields 0.0058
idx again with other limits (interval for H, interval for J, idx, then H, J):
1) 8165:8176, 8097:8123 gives 59.0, 1.77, 0.03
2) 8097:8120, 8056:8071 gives -14.6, -0.73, 0.05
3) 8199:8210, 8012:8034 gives -3.2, -1.12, 0.35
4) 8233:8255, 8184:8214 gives 5.3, -0.90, -0.17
